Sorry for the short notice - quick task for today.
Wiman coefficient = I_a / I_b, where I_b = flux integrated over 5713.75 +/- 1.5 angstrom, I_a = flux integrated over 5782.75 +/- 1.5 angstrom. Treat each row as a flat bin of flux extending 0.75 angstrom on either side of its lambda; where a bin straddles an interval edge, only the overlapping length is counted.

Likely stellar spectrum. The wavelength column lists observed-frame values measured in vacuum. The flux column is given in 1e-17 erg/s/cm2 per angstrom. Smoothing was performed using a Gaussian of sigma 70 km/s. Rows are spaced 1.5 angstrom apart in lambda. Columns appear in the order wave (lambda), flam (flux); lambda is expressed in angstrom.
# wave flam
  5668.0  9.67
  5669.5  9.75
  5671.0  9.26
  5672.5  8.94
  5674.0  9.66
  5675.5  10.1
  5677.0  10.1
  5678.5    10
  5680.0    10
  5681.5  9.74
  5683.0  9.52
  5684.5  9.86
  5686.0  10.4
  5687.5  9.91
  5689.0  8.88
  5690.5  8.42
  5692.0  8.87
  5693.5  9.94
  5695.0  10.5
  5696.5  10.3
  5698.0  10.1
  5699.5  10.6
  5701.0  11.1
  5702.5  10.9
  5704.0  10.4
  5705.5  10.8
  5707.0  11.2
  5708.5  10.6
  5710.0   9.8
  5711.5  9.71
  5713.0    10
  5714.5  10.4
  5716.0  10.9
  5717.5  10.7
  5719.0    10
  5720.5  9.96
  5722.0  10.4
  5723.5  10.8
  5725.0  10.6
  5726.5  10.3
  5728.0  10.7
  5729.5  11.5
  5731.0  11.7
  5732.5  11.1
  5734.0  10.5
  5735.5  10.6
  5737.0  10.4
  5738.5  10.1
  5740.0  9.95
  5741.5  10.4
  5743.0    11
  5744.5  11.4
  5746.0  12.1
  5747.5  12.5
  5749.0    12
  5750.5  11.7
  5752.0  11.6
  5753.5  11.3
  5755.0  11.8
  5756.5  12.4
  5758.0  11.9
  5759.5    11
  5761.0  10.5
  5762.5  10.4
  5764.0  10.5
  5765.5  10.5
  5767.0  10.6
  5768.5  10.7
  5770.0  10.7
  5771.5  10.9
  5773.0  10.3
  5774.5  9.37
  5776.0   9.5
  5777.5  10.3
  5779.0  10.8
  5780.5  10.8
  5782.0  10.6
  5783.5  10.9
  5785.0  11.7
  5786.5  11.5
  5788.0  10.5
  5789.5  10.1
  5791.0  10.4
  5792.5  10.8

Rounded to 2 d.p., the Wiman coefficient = 1.05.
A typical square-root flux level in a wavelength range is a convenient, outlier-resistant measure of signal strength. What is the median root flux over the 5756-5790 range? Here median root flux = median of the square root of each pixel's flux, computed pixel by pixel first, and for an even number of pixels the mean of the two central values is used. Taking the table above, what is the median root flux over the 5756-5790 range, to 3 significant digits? 3.26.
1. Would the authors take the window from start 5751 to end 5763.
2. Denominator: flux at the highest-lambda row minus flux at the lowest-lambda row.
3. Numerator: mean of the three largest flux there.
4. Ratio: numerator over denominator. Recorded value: -10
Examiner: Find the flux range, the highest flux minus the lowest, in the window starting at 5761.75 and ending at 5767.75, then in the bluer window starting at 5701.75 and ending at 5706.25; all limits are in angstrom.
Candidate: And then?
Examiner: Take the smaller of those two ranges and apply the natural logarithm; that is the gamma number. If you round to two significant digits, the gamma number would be -1.6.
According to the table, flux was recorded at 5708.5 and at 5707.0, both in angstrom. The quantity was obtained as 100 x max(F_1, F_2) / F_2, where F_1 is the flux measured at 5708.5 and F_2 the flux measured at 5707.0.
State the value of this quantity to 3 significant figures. 100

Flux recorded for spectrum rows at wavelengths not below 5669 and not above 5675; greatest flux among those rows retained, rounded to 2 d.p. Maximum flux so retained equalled 9.75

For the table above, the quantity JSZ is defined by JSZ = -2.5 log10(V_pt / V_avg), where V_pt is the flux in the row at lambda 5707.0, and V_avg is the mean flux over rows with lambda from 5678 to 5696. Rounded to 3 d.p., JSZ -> -0.159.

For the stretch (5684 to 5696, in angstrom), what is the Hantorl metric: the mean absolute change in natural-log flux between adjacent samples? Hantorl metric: 0.0693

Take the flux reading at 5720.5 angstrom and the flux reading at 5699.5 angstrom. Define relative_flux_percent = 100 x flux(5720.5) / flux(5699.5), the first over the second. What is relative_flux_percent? 94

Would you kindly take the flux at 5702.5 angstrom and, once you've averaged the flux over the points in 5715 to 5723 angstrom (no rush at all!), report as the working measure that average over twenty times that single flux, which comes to 0.048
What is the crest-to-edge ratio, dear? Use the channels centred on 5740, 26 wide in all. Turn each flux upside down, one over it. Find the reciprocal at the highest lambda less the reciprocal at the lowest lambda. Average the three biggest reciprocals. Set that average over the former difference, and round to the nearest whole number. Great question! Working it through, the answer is -14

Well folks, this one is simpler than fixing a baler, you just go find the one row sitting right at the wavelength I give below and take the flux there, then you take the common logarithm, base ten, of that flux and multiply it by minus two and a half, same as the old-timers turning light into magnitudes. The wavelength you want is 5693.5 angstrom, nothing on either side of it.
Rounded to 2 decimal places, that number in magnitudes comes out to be -2.49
